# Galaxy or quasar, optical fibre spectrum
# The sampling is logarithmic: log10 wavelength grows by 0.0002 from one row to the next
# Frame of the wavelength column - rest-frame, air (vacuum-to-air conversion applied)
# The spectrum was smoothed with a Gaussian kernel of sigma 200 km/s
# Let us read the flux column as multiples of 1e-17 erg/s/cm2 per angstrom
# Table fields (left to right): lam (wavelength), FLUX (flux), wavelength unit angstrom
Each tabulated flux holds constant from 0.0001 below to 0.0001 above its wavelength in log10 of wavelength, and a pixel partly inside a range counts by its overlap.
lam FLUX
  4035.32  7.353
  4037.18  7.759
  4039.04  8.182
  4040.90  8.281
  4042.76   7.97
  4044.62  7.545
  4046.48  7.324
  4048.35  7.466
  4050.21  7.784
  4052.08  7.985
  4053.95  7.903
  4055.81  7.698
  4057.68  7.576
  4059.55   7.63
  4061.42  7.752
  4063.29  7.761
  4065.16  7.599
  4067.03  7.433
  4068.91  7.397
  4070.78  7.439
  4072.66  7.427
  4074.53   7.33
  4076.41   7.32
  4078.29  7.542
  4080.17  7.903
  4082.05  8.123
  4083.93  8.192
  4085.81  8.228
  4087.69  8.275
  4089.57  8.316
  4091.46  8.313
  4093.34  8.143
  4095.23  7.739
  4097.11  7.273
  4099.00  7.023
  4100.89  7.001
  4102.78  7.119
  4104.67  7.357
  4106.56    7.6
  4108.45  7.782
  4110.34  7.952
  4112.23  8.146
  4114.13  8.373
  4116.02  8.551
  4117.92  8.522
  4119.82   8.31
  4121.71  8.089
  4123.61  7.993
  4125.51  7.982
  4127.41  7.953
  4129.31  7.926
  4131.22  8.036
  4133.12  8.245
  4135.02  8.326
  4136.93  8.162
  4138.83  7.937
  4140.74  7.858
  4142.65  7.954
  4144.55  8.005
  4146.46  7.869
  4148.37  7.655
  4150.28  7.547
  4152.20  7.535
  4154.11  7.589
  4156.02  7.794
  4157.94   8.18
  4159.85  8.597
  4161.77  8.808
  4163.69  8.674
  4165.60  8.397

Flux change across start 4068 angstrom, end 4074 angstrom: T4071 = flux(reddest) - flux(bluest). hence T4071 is 0.03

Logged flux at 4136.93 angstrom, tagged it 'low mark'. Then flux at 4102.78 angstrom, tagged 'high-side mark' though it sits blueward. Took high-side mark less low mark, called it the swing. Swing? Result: -1.0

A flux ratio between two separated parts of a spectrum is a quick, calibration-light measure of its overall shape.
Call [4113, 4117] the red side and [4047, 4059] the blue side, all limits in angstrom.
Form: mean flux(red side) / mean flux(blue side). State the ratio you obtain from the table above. 1.09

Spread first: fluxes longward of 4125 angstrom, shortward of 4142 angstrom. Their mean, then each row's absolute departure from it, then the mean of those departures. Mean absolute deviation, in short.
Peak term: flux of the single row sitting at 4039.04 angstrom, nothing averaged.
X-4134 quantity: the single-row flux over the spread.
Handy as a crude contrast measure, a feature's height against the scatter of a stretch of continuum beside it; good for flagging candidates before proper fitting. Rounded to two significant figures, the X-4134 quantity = 62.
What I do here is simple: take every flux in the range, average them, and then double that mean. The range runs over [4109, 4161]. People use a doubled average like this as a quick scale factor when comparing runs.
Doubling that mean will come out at 16.1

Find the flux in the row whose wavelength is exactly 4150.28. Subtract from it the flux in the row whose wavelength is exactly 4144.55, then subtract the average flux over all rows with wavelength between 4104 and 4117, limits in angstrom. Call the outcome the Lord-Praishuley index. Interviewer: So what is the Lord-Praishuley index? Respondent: -8.4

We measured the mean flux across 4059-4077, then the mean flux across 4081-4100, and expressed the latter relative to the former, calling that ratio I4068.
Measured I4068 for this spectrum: 1.06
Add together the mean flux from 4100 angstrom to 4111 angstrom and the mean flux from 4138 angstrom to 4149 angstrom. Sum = 15.3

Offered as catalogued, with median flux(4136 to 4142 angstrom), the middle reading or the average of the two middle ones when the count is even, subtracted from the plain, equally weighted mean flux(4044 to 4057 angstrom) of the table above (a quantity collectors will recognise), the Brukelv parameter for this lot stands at -0.3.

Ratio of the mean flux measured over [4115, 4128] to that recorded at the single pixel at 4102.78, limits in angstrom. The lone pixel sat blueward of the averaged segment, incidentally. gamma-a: 1.15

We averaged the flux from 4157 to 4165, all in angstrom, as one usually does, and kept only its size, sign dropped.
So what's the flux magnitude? 8.56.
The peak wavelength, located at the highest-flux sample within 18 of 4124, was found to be 4116.02 angstrom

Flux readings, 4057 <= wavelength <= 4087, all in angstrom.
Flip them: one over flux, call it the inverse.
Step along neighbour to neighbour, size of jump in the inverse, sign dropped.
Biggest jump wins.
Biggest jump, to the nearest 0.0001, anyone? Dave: 0.0061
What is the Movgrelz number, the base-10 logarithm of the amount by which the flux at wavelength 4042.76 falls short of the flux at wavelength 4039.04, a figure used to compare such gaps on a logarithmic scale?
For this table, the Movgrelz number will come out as -0.67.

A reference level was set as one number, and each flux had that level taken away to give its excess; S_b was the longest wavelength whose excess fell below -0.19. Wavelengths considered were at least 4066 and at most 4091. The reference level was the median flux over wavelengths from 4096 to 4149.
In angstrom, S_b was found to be 4078.29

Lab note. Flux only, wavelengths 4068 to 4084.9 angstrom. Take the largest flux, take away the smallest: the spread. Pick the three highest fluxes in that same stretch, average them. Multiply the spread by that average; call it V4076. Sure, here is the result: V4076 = 7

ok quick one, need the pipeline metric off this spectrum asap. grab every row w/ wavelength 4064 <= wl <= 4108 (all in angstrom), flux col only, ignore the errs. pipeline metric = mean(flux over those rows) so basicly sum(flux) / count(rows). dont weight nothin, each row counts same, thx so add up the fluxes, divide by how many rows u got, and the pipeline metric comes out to 7.7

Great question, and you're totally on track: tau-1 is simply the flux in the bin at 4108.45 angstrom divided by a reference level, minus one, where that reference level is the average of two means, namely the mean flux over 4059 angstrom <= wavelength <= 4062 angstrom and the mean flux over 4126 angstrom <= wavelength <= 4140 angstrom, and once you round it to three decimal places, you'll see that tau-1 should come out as -0.013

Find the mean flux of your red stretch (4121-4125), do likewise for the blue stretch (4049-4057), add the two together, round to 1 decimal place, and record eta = 15.9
